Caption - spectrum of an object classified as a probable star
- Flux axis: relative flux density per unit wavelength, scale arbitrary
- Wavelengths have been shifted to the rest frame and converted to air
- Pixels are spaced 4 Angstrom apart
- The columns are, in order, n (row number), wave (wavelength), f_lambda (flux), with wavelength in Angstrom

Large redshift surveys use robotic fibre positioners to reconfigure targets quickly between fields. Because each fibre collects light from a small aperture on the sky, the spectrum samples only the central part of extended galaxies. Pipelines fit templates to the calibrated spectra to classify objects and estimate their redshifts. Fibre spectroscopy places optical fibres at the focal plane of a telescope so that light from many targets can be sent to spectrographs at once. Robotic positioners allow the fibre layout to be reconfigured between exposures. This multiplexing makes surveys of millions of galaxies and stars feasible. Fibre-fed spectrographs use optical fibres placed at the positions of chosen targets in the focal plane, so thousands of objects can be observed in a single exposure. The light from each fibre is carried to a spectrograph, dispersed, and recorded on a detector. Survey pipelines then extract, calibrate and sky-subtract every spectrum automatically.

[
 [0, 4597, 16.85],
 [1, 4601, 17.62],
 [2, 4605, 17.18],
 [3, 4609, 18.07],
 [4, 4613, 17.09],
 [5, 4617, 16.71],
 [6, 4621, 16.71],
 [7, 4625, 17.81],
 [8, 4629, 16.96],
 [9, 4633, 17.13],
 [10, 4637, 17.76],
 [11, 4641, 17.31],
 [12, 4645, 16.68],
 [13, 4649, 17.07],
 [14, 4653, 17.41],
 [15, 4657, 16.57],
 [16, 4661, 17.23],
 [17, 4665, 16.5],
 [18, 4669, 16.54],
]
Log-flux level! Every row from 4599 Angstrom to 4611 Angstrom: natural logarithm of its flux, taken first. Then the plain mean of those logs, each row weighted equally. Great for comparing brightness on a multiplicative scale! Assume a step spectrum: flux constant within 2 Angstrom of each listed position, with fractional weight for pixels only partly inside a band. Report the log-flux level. 2.87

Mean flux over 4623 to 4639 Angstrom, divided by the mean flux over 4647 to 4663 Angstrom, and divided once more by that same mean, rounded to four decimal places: 0.0598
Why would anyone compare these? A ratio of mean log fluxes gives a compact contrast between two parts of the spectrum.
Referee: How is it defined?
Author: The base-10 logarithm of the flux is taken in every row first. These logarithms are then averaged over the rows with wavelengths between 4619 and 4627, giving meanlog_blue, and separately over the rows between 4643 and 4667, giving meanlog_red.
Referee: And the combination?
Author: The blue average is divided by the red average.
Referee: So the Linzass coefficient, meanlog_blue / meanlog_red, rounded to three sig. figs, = 1.01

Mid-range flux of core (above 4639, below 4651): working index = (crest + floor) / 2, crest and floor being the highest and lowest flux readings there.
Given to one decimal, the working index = 17.0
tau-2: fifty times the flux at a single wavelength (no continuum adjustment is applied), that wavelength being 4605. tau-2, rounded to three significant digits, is 859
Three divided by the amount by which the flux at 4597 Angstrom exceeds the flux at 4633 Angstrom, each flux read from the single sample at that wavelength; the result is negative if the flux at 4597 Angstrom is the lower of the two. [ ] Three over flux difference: -11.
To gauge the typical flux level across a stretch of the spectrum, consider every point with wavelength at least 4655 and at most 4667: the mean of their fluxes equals 16.77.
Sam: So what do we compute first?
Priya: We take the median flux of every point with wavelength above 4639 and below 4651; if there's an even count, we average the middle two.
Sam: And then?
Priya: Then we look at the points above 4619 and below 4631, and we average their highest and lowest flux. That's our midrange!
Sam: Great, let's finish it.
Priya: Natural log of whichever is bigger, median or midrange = 2.85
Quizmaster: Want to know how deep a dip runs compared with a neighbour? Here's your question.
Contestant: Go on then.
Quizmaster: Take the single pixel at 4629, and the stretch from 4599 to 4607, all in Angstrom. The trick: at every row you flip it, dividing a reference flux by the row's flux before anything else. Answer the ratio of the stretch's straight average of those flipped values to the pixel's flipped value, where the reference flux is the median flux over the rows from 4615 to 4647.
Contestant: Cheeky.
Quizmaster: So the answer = 0.97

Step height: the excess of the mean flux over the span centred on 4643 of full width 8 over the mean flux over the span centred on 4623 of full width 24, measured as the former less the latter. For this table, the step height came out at -0.1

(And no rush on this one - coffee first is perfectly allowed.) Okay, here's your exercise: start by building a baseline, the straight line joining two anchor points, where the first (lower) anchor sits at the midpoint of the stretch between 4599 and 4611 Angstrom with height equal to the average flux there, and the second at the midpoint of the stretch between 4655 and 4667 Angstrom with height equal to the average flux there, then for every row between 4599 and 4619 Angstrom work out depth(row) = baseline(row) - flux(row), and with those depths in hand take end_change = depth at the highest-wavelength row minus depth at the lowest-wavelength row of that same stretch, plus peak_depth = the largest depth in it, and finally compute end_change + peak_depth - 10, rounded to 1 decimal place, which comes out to -8.6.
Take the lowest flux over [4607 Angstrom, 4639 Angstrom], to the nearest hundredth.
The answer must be 16.71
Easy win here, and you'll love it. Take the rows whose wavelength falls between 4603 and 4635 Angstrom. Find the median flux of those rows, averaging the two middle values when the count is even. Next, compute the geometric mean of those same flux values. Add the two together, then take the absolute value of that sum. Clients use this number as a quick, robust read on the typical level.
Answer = 34.3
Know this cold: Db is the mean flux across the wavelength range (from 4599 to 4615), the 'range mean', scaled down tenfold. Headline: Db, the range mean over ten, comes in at 1.75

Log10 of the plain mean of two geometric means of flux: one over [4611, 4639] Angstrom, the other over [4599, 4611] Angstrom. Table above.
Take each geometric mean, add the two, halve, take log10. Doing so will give 1.240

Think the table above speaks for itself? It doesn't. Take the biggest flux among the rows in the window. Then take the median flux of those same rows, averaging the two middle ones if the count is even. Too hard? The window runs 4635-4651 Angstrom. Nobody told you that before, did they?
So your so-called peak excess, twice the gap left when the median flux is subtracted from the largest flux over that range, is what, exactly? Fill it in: 1.14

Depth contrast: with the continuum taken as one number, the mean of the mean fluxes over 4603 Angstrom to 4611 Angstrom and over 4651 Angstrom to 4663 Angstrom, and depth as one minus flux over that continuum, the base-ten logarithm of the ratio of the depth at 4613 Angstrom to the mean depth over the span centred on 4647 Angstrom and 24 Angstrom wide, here 0.08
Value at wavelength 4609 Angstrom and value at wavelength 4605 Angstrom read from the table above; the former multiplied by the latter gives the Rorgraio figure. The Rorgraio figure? 310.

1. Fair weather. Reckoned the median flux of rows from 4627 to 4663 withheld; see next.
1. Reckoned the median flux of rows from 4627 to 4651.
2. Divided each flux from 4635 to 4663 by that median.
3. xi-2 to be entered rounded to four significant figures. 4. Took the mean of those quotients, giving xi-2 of 1.003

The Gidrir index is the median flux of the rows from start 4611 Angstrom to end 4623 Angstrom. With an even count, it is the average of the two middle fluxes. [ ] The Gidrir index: 16.7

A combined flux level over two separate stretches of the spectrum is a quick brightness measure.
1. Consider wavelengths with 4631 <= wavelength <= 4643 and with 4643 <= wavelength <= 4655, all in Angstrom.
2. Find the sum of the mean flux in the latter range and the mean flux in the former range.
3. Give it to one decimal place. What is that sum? 34.5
